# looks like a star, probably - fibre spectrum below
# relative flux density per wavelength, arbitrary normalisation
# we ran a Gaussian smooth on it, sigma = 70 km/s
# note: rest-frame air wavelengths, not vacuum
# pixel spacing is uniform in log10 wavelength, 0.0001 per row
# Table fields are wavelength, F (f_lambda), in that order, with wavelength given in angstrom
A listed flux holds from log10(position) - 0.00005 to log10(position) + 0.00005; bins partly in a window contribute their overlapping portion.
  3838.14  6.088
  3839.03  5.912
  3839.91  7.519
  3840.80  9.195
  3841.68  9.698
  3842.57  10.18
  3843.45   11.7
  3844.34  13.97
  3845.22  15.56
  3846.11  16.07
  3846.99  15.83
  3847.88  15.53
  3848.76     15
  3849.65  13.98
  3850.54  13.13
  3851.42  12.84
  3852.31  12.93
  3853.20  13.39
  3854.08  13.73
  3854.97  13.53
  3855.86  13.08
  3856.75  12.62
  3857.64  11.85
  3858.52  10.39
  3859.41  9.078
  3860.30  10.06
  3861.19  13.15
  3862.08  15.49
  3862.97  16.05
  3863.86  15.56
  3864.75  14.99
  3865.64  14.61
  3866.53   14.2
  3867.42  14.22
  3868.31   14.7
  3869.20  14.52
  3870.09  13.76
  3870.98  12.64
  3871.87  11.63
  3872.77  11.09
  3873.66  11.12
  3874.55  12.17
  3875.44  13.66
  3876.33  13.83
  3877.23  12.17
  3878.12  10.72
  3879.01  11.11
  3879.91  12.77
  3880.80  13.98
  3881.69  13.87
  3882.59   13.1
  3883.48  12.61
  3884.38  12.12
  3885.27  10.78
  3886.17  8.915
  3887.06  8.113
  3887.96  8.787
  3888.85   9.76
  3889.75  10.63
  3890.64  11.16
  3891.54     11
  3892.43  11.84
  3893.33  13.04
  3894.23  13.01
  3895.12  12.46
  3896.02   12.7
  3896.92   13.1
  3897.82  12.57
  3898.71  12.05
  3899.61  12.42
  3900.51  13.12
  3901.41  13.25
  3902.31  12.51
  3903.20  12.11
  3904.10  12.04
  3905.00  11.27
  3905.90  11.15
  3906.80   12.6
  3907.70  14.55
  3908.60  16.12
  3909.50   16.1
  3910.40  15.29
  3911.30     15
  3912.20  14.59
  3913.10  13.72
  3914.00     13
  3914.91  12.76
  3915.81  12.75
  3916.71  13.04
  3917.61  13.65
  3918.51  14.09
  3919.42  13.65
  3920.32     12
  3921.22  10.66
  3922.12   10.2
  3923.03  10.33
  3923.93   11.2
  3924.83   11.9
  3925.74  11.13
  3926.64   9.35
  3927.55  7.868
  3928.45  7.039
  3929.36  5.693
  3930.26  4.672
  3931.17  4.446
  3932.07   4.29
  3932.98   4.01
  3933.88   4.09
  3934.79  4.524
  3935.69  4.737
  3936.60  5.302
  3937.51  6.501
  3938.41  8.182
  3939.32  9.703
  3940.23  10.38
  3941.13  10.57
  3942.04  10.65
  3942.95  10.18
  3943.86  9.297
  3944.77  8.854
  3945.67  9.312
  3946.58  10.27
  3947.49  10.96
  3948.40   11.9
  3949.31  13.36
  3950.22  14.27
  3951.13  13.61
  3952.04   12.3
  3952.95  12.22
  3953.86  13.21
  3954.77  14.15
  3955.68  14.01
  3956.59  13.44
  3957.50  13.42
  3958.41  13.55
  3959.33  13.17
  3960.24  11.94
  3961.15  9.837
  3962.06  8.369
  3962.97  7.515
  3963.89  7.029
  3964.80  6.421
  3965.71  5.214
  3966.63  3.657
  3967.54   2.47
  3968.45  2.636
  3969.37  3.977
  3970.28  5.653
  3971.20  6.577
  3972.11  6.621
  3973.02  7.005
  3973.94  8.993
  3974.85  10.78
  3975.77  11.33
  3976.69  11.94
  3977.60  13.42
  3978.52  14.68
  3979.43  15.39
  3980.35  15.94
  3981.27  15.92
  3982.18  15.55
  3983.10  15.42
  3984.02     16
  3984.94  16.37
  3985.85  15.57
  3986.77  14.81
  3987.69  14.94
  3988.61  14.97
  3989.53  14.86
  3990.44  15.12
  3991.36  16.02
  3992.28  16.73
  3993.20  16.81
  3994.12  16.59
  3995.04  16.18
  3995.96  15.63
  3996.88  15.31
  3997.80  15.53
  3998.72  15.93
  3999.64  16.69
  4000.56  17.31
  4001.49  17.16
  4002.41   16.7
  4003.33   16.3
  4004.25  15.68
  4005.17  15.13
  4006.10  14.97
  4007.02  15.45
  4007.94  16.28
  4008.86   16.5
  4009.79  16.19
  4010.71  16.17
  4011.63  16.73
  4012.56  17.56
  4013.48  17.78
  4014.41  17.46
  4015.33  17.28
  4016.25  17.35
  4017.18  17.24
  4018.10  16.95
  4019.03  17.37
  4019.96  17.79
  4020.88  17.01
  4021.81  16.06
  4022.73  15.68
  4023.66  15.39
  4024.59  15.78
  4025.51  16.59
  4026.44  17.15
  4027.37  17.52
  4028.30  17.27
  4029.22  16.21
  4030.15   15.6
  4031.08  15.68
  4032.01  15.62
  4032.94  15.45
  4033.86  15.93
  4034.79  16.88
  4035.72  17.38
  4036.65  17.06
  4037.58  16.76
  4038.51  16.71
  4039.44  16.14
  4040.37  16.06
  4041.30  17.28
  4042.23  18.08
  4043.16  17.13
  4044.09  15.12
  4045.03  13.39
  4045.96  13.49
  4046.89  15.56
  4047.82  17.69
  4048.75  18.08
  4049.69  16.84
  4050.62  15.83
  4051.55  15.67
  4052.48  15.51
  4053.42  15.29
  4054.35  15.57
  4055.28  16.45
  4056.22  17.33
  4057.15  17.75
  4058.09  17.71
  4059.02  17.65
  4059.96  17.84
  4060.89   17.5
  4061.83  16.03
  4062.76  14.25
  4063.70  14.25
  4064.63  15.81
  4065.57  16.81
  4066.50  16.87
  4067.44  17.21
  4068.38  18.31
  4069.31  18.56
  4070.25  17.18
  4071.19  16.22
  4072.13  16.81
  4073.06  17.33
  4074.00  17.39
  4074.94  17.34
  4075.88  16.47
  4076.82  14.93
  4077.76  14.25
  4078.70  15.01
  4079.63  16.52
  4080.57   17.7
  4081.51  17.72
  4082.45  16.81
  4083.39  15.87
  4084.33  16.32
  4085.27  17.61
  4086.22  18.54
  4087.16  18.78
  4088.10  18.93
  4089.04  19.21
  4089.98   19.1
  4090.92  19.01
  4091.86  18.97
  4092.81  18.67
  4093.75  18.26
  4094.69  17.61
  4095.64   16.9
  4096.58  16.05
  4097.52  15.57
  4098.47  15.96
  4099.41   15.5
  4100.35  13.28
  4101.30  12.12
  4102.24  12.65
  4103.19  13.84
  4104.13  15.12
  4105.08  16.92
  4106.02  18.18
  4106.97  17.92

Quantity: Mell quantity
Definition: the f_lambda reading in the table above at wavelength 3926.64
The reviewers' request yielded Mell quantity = 9.35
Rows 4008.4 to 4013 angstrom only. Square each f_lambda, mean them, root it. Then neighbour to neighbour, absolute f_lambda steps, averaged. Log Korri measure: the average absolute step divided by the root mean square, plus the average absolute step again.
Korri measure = 0.46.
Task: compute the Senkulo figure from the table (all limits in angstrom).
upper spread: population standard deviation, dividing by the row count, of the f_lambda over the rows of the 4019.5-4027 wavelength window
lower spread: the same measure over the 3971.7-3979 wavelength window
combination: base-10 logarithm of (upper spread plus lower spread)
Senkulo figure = 0.54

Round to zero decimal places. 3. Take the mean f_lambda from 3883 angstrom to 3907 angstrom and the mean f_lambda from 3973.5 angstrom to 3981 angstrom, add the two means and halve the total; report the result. 12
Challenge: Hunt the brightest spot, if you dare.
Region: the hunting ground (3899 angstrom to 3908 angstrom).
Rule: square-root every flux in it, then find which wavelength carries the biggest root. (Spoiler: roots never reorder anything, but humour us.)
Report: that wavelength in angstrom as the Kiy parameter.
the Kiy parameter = 3907.70 angstrom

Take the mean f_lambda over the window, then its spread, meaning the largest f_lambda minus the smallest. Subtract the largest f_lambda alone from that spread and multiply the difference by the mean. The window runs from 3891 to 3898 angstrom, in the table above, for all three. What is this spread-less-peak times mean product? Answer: -137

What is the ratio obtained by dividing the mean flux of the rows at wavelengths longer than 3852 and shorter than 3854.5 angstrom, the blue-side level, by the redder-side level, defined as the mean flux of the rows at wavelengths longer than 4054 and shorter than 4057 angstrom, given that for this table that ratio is 0.81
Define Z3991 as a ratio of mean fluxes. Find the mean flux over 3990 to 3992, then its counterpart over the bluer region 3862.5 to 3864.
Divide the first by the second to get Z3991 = 0.99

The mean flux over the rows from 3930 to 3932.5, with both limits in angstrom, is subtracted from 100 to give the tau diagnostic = 95.5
